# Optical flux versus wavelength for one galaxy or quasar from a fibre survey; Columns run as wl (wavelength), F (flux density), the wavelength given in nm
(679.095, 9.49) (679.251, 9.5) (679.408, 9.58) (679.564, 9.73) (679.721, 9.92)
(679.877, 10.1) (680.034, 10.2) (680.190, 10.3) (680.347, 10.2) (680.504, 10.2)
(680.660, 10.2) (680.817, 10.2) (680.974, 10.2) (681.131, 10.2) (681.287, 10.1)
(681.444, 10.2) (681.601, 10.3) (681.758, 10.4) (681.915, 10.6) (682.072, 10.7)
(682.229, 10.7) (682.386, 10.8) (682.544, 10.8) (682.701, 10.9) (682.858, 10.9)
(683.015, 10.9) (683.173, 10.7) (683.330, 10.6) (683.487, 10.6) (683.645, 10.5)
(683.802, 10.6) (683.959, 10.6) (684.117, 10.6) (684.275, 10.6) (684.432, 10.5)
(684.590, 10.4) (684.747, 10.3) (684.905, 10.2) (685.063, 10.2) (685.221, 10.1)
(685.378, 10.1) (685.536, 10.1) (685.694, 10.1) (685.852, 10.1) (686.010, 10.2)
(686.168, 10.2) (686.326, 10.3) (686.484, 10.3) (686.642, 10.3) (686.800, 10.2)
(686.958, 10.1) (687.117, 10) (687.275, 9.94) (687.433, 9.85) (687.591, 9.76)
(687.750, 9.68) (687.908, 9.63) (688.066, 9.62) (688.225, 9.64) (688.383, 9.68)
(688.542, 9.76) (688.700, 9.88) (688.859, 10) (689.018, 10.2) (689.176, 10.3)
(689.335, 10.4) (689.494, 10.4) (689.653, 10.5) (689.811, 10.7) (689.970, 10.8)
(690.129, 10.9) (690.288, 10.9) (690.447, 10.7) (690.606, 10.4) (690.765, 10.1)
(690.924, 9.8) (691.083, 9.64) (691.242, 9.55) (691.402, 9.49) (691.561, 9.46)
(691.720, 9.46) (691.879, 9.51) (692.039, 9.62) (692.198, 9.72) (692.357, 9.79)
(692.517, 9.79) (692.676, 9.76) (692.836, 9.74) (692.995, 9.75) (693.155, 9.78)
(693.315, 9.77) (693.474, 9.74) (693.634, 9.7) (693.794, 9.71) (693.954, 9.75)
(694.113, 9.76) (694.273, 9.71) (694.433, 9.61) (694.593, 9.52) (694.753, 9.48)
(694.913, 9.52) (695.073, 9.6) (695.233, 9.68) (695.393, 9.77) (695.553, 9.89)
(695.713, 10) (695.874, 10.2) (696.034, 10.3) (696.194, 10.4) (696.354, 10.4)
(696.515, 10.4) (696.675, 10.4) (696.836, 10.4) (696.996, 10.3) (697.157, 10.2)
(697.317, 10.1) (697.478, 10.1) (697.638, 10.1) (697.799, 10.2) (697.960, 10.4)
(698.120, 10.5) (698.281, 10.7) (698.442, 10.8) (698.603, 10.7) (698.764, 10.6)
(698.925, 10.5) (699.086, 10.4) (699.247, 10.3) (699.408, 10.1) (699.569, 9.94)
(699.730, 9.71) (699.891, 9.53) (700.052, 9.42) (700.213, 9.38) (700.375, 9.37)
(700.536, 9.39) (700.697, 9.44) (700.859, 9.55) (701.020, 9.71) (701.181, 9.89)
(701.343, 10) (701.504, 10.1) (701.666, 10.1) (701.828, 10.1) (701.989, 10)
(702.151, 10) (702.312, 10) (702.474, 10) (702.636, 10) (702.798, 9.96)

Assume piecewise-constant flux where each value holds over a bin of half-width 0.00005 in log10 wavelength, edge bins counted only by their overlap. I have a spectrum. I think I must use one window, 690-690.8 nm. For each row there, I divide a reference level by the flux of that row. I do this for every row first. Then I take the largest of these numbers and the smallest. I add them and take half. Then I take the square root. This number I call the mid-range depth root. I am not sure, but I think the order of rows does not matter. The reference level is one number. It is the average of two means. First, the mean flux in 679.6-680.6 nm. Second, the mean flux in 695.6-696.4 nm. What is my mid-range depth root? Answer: 0.99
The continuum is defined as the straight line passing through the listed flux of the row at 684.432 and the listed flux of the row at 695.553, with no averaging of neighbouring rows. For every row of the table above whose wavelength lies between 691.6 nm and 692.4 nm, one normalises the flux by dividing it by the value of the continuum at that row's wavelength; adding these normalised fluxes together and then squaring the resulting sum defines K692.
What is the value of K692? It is 22.8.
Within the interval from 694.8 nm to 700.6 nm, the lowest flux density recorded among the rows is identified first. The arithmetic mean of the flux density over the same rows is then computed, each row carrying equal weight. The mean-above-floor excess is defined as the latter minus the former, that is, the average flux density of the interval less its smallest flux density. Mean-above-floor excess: 0.7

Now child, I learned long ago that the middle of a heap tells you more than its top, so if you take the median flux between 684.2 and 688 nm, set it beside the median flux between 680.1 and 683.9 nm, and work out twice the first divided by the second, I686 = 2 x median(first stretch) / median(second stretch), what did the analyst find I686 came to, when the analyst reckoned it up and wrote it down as 1.92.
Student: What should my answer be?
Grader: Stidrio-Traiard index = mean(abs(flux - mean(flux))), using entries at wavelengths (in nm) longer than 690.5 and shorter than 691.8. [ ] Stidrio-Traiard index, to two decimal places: 0.27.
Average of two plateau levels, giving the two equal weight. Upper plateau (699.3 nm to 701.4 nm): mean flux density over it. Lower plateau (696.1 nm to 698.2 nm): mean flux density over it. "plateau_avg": 10.0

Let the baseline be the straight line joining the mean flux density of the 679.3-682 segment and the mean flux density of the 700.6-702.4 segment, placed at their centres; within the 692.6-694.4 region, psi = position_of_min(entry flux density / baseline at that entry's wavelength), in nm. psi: 693.634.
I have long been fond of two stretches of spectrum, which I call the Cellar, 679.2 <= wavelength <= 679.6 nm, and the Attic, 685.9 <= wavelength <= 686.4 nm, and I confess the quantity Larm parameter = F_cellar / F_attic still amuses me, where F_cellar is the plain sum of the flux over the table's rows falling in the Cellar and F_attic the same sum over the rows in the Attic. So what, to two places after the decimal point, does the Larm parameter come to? 0.94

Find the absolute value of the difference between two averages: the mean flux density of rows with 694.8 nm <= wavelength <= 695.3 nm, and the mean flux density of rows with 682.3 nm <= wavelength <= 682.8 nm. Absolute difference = 1.23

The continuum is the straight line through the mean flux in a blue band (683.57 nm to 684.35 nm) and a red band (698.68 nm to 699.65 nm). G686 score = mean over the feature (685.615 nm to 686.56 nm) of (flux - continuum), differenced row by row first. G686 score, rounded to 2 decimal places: -0.34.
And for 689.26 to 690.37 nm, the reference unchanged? 0.18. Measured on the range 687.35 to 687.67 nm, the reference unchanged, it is -0.71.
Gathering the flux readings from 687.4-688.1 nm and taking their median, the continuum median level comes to 9.7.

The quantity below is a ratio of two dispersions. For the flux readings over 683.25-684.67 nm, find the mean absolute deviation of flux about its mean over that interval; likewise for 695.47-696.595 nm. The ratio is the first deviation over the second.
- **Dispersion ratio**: 0.35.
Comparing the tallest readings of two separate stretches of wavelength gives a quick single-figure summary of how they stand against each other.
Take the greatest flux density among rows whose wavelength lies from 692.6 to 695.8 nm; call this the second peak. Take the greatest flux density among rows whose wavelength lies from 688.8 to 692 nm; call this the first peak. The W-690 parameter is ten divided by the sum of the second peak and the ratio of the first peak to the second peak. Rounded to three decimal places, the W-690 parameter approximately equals 0.902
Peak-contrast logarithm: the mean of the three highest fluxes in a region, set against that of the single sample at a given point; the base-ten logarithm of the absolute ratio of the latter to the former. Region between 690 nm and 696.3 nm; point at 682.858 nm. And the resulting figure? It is 0.00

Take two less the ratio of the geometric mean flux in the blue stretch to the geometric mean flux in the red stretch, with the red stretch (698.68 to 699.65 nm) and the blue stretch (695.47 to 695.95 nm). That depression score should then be 1.03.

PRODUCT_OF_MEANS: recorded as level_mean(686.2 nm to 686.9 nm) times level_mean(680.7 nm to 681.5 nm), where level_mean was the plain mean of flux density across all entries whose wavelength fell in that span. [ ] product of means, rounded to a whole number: 105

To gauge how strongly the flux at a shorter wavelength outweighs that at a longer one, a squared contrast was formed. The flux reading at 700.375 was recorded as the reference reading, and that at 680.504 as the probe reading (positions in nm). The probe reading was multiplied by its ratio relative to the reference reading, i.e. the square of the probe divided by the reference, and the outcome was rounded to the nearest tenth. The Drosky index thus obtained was 11.1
